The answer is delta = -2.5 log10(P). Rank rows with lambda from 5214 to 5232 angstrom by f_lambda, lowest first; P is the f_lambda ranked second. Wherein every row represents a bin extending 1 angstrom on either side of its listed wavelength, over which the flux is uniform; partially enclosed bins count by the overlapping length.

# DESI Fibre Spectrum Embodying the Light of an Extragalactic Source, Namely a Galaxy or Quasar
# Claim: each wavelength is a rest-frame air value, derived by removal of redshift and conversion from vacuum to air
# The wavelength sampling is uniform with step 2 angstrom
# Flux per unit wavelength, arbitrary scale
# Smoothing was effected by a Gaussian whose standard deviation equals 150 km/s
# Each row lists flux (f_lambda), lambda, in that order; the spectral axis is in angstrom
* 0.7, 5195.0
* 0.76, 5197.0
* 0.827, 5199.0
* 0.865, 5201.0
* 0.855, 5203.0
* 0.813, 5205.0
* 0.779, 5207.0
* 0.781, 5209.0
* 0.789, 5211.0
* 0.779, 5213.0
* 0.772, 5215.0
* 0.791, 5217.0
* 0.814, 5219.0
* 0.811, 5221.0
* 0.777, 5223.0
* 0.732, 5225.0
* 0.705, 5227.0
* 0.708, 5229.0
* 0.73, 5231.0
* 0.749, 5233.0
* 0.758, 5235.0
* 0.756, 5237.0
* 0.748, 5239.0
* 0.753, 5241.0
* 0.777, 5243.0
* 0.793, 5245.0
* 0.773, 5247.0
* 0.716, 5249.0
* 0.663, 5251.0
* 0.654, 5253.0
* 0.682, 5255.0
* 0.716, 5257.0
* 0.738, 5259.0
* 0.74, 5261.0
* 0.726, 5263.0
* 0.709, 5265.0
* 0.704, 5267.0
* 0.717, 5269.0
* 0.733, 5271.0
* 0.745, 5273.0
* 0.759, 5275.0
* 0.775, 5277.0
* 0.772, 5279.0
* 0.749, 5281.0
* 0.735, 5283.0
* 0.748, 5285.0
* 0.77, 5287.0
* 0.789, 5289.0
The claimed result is 0.37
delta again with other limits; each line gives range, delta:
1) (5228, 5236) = 0.34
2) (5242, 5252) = 0.36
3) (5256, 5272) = 0.37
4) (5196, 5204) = 0.21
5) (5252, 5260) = 0.42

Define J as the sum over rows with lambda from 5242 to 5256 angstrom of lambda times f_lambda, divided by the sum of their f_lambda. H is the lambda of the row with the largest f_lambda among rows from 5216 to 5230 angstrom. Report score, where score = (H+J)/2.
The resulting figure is 5233.9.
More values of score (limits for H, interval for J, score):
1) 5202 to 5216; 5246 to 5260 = 5228.0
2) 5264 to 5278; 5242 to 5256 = 5262.9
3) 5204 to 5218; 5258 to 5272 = 5235.0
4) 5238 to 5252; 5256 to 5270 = 5254.0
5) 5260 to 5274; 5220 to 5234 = 5249.9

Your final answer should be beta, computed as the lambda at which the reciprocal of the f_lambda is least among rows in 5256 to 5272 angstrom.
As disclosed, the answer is 5261.0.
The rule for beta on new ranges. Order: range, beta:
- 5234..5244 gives 5243.0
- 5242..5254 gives 5245.0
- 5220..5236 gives 5221.0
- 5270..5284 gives 5277.0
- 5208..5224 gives 5219.0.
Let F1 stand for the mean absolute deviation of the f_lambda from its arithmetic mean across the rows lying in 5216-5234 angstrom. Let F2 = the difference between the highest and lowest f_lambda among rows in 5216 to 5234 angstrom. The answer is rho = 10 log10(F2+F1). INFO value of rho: -8.4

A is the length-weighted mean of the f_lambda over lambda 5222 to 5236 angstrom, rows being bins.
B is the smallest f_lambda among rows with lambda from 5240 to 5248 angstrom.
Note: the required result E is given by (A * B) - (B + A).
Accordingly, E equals -0.935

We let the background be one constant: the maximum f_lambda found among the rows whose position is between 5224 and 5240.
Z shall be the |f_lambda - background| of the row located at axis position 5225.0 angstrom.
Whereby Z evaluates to 0.026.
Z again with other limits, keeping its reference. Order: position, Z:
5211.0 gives 0.031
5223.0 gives 0.019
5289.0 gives 0.031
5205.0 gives 0.055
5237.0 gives 0.002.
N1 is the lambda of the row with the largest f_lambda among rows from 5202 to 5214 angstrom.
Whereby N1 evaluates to 5203.0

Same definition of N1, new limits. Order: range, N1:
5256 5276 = 5275.0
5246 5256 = 5247.0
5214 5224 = 5219.0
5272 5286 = 5277.0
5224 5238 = 5235.0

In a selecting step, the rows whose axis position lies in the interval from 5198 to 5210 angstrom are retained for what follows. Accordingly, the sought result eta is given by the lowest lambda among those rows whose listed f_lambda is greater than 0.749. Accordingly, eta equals 5199.0 angstrom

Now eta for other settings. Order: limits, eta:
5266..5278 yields 5275.0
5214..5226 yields 5215.0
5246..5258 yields 5247.0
